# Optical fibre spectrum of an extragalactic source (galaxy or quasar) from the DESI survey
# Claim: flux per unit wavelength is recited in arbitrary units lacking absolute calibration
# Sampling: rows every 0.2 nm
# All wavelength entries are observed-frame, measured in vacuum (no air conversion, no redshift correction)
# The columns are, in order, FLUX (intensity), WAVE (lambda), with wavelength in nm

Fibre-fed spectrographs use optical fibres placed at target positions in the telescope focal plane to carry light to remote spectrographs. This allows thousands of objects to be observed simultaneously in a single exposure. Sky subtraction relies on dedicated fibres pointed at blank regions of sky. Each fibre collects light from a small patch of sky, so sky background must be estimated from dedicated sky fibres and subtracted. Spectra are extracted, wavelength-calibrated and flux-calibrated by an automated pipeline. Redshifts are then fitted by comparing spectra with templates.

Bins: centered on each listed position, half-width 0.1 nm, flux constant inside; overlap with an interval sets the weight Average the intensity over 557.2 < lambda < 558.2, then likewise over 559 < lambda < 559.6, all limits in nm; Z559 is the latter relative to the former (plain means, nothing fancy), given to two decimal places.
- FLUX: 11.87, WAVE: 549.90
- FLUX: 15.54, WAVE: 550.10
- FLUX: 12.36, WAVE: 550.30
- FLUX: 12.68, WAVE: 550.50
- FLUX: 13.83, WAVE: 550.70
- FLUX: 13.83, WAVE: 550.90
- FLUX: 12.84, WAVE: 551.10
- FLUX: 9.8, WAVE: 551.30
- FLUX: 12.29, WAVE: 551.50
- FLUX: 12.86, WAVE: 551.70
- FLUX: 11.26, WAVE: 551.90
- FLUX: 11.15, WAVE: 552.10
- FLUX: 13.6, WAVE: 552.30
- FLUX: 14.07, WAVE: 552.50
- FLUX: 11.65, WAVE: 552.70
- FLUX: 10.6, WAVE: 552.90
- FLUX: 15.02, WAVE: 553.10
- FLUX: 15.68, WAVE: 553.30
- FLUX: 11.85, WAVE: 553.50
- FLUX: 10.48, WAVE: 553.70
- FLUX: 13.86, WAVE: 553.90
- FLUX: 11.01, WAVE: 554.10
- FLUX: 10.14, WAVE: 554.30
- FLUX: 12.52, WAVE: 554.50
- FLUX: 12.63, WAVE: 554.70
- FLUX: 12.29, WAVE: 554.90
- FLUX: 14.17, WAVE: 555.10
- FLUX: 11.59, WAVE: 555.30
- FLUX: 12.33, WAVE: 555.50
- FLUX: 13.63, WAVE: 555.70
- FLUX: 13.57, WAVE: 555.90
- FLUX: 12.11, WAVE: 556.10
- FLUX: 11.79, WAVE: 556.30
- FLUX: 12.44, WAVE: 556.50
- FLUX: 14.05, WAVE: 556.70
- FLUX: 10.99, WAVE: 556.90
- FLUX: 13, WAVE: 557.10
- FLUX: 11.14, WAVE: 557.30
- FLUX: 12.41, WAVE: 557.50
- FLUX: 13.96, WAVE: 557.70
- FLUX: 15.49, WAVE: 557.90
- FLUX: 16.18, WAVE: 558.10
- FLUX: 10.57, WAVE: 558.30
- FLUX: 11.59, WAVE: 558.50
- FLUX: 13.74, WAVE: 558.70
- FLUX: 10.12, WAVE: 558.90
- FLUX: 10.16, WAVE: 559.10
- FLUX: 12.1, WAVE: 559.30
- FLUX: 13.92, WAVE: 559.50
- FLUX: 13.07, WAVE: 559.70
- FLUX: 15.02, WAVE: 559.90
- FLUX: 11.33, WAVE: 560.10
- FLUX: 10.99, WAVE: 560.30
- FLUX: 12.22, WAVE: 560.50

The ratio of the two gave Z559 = 0.87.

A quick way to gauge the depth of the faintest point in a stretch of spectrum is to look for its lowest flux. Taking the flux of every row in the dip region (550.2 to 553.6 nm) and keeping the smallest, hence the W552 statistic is 9.8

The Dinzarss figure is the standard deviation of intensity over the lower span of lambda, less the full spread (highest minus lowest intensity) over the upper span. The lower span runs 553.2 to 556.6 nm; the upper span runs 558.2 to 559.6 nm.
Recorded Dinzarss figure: -2.4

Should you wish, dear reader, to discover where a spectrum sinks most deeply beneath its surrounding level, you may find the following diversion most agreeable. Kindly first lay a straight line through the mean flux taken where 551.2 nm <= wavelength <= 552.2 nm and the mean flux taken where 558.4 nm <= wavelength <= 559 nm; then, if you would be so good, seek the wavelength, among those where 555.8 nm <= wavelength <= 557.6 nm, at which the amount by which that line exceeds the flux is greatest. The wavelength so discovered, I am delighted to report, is 556.90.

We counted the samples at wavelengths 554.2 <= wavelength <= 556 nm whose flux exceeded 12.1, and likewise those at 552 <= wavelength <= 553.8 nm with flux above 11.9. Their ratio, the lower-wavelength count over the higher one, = 0.57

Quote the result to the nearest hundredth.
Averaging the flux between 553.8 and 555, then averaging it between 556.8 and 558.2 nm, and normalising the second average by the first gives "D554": 1.10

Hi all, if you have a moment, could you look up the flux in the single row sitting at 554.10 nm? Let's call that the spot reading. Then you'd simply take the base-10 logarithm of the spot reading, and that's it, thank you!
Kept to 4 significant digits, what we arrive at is 1.042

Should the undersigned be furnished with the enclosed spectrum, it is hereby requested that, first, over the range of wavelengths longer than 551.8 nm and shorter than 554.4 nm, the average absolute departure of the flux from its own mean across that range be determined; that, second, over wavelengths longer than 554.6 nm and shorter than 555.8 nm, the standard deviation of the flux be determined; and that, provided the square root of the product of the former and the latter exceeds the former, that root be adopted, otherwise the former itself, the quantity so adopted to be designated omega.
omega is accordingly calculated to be 1.62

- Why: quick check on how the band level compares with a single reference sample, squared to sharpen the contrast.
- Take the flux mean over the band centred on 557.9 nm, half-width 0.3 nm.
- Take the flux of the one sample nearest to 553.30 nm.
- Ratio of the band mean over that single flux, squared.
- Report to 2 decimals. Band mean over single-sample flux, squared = 0.94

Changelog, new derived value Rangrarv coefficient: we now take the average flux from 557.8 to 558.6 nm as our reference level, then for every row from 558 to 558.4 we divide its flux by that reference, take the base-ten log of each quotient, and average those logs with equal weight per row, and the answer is -0.012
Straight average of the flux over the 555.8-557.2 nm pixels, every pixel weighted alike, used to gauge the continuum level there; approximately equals 12.6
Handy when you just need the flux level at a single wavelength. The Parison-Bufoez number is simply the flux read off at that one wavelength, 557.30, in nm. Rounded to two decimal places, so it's 11.14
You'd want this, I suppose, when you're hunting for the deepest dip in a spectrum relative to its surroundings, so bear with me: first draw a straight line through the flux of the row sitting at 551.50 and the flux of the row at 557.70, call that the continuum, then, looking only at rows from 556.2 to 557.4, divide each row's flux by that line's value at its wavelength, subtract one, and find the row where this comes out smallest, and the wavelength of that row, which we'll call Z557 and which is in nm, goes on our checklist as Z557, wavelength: 556.90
